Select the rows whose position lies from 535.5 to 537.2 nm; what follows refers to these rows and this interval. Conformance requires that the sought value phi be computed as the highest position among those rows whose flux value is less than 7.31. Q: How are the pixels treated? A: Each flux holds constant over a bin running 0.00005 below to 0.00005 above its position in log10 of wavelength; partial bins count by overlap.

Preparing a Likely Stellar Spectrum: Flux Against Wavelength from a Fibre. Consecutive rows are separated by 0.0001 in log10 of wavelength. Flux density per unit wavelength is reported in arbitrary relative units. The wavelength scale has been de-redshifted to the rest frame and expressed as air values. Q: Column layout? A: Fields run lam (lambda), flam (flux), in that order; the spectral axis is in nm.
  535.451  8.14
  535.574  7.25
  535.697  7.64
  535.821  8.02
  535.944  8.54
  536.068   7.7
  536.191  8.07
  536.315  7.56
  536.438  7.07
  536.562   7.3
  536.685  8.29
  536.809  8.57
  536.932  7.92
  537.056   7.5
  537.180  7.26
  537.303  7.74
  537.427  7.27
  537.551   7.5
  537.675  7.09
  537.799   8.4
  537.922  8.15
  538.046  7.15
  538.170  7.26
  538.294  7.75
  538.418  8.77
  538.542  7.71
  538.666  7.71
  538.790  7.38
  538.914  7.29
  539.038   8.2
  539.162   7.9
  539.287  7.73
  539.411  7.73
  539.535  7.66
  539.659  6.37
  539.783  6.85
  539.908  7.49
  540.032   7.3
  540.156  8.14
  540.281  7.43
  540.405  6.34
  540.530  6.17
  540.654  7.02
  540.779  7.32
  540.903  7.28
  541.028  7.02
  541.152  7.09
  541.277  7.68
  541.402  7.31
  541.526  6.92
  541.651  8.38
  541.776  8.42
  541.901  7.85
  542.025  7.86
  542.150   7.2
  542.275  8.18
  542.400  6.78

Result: 537.180 nm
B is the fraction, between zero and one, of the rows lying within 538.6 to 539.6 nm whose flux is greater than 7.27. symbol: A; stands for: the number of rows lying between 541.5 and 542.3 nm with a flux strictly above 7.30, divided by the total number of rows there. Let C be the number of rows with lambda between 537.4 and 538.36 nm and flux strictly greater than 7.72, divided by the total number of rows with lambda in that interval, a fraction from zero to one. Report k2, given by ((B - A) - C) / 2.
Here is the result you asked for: -0.045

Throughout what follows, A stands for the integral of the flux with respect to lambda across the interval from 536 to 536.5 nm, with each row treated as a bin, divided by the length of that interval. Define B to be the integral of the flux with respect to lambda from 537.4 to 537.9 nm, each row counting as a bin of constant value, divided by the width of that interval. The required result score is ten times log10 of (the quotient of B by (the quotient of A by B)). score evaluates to 8.8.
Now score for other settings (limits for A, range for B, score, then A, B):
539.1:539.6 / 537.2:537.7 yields 8.5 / 7.74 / 7.41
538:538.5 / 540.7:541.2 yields 8.2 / 7.75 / 7.18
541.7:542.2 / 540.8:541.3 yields 8.2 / 7.86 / 7.24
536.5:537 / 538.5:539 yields 8.5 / 8.02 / 7.55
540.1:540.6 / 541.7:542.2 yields 9.5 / 7.00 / 7.86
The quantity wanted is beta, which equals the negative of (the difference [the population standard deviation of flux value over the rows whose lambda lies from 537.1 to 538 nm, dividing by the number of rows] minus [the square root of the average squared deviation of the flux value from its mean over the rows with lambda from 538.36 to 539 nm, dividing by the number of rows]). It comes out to 0.07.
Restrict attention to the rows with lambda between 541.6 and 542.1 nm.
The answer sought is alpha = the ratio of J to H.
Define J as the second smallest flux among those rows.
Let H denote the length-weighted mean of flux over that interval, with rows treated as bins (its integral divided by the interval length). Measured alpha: 0.970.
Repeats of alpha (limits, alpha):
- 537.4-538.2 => 0.945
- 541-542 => 0.922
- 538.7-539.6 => 0.959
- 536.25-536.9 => 0.939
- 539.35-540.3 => 0.930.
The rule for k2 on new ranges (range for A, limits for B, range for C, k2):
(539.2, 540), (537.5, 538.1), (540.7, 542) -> -0.183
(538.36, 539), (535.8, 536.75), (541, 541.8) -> -0.105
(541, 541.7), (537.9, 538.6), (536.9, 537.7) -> -0.060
